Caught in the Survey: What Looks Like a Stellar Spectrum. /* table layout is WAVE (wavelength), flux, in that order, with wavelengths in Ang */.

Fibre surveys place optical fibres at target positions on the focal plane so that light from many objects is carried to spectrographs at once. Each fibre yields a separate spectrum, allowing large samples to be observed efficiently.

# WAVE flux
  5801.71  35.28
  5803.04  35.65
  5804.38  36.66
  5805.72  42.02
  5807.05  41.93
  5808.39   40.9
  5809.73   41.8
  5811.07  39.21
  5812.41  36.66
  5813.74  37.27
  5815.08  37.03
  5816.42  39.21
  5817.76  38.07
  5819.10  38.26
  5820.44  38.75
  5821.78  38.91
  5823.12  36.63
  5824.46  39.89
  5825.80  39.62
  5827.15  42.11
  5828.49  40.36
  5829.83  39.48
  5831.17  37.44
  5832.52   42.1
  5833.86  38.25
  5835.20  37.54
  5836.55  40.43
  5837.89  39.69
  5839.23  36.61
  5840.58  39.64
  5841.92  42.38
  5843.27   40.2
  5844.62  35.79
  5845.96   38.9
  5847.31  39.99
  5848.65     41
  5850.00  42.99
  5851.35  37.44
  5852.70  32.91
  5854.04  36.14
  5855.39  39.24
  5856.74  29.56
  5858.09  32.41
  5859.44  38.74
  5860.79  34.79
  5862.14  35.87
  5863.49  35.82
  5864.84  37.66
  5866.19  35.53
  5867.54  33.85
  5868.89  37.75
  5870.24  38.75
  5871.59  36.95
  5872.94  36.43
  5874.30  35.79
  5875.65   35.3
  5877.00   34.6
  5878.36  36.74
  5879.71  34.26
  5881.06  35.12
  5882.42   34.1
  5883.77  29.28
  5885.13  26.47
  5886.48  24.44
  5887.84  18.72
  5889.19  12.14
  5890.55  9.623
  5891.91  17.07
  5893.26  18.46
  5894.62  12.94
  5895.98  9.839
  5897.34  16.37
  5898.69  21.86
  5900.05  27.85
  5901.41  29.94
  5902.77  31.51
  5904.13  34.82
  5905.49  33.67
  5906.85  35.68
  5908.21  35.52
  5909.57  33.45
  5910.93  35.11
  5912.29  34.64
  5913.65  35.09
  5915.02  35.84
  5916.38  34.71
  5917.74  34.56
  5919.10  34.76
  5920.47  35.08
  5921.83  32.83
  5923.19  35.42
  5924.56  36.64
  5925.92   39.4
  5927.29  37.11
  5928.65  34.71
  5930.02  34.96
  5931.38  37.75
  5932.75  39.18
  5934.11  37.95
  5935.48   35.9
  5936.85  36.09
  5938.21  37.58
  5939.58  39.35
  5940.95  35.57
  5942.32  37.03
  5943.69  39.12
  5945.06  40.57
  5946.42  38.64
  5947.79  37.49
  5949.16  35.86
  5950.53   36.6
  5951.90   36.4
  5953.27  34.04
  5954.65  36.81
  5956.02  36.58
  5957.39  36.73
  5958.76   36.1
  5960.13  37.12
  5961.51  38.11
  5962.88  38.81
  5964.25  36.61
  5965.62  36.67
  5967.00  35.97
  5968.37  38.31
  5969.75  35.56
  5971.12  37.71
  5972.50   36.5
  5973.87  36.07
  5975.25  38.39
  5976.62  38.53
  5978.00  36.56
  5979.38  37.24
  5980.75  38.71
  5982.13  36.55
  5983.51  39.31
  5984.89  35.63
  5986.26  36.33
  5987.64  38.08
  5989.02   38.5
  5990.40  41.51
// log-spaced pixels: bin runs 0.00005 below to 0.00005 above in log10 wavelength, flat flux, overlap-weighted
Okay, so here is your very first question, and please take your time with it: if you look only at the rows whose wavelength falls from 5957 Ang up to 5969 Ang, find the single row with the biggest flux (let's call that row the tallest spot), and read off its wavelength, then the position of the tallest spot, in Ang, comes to 5962.88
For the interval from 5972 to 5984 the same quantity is 5983.51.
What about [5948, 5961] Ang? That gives 5960.13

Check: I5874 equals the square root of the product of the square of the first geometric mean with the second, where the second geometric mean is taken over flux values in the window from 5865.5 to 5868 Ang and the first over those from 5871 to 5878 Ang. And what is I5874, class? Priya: 211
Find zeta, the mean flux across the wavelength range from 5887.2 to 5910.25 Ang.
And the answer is 23.5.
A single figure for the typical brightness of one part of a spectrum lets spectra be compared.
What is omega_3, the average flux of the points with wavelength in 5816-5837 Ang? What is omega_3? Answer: 39.2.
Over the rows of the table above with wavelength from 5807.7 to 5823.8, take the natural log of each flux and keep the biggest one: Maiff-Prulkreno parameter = 3.73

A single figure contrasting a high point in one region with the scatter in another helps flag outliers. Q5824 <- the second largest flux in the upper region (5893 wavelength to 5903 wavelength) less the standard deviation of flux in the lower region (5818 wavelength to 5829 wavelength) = 28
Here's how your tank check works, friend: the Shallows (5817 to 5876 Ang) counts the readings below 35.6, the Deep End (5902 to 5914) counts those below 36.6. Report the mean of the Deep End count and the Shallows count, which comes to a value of 8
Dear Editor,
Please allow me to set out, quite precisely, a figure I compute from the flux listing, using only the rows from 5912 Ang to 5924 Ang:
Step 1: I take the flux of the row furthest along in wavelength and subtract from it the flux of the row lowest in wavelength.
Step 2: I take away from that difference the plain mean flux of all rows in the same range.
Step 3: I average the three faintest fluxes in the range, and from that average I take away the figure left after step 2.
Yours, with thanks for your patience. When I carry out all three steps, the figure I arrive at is 68.0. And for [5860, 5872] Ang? 68.9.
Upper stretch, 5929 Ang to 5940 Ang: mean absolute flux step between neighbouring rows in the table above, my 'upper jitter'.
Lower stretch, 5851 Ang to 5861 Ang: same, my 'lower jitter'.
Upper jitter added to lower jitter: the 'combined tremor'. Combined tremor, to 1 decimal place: 6.4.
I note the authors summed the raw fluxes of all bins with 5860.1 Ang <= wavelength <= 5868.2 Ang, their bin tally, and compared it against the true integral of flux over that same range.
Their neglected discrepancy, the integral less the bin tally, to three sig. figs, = 74.8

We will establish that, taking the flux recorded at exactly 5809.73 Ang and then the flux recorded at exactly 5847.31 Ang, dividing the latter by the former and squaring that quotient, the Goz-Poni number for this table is 0.92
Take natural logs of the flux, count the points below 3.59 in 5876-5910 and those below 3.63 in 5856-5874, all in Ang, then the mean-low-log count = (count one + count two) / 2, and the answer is 17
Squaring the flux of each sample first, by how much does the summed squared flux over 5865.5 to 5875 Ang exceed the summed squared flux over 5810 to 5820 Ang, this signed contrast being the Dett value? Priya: -784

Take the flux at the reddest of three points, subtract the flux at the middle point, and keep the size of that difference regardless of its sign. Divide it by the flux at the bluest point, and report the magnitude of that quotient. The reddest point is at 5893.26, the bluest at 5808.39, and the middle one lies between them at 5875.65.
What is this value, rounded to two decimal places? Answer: 0.41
